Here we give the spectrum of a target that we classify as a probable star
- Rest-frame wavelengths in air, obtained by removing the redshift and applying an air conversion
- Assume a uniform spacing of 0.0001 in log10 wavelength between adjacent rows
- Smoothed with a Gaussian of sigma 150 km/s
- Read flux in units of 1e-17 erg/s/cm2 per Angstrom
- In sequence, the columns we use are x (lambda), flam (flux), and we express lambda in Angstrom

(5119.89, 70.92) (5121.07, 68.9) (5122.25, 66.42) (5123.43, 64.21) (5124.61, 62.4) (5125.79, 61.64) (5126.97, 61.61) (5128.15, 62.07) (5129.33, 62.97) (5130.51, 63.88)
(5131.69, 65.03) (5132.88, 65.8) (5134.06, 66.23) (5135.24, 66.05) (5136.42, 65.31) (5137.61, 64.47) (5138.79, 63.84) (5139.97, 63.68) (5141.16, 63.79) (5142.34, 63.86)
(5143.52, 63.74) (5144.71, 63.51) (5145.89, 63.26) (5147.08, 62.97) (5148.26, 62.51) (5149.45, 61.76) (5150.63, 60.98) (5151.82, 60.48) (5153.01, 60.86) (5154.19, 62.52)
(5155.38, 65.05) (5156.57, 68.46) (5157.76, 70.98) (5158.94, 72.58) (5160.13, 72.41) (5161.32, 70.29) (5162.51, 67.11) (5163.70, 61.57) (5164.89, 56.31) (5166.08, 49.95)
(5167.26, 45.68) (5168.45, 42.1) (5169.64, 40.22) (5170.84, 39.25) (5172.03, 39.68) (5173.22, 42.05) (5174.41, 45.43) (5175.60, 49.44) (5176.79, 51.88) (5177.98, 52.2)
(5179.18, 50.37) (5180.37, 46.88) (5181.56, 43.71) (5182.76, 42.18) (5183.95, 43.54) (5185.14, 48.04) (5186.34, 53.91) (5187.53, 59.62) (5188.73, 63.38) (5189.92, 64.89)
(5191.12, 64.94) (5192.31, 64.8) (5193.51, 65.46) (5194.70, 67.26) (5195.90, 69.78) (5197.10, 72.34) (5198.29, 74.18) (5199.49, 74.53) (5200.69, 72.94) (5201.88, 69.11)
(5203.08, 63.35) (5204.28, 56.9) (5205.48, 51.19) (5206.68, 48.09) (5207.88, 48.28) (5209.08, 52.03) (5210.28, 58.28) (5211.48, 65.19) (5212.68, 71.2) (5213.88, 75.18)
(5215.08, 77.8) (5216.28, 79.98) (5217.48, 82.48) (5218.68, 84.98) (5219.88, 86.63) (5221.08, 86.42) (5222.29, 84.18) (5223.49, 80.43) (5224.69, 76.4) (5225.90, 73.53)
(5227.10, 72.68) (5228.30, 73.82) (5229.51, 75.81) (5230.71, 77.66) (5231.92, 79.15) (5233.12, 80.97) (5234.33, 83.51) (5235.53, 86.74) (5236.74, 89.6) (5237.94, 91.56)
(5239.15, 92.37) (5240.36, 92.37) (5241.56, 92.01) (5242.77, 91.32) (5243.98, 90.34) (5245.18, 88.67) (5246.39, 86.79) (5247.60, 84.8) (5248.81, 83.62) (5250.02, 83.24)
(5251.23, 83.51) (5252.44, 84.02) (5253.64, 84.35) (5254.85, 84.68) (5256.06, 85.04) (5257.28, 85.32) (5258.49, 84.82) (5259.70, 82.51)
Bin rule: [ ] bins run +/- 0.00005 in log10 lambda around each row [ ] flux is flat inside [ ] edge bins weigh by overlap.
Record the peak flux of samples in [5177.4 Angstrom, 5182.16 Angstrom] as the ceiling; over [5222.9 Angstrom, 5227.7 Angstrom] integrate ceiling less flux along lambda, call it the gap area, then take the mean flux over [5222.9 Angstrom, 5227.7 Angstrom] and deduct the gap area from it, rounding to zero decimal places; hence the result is 189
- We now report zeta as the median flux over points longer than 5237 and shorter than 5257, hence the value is 86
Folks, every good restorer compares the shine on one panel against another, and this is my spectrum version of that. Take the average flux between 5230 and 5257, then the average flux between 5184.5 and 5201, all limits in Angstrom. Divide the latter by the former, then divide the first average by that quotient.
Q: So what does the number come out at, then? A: 114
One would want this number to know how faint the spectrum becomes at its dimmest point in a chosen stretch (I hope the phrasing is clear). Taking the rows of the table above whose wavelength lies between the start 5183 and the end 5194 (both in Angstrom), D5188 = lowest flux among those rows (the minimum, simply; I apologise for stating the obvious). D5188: 43.54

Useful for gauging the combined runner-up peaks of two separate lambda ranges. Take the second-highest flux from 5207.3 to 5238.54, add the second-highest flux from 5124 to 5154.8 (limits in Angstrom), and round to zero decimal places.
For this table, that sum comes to 156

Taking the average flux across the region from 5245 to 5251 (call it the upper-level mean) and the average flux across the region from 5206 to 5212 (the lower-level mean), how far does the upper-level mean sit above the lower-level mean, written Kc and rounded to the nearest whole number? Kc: 31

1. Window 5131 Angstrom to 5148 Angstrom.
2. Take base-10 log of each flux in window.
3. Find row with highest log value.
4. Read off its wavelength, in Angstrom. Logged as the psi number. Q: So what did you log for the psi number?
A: 5134.06 Angstrom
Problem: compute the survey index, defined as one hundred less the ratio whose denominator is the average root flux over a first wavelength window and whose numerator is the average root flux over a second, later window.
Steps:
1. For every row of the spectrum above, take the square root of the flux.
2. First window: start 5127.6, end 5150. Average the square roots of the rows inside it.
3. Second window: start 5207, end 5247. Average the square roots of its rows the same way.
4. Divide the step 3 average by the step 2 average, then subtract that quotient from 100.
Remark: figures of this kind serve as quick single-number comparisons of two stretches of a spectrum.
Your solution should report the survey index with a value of 98.9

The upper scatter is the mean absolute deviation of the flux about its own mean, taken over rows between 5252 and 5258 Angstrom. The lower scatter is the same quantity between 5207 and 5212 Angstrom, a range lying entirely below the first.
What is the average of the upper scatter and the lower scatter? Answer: 3.1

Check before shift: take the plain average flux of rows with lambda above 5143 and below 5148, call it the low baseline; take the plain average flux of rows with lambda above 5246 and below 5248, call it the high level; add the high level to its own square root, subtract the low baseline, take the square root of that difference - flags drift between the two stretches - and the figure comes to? 5.6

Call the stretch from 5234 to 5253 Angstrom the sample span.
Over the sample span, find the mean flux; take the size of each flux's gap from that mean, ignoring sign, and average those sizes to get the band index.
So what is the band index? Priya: 3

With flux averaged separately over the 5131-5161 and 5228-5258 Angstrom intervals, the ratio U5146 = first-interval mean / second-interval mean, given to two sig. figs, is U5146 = 0.76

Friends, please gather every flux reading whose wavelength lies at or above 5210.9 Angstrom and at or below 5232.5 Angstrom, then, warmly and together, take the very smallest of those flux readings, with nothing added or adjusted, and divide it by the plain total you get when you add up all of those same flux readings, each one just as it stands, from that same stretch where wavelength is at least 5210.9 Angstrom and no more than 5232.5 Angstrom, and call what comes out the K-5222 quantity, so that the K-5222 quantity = 0.046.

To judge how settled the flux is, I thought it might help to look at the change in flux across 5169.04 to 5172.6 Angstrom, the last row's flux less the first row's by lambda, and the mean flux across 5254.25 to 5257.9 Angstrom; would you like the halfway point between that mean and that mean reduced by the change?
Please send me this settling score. 85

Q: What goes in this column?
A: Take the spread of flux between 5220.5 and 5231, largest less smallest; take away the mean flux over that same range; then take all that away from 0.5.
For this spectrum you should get 65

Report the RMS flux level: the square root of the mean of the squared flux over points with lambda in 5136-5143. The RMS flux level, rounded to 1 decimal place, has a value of 64.2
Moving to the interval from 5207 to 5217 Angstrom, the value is 66.9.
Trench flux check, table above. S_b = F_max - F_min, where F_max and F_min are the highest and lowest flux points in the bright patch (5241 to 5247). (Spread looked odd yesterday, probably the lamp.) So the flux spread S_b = 5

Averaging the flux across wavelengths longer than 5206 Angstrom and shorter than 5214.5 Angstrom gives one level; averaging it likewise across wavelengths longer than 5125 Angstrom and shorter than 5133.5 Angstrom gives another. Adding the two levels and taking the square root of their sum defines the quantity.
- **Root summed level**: 11.1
